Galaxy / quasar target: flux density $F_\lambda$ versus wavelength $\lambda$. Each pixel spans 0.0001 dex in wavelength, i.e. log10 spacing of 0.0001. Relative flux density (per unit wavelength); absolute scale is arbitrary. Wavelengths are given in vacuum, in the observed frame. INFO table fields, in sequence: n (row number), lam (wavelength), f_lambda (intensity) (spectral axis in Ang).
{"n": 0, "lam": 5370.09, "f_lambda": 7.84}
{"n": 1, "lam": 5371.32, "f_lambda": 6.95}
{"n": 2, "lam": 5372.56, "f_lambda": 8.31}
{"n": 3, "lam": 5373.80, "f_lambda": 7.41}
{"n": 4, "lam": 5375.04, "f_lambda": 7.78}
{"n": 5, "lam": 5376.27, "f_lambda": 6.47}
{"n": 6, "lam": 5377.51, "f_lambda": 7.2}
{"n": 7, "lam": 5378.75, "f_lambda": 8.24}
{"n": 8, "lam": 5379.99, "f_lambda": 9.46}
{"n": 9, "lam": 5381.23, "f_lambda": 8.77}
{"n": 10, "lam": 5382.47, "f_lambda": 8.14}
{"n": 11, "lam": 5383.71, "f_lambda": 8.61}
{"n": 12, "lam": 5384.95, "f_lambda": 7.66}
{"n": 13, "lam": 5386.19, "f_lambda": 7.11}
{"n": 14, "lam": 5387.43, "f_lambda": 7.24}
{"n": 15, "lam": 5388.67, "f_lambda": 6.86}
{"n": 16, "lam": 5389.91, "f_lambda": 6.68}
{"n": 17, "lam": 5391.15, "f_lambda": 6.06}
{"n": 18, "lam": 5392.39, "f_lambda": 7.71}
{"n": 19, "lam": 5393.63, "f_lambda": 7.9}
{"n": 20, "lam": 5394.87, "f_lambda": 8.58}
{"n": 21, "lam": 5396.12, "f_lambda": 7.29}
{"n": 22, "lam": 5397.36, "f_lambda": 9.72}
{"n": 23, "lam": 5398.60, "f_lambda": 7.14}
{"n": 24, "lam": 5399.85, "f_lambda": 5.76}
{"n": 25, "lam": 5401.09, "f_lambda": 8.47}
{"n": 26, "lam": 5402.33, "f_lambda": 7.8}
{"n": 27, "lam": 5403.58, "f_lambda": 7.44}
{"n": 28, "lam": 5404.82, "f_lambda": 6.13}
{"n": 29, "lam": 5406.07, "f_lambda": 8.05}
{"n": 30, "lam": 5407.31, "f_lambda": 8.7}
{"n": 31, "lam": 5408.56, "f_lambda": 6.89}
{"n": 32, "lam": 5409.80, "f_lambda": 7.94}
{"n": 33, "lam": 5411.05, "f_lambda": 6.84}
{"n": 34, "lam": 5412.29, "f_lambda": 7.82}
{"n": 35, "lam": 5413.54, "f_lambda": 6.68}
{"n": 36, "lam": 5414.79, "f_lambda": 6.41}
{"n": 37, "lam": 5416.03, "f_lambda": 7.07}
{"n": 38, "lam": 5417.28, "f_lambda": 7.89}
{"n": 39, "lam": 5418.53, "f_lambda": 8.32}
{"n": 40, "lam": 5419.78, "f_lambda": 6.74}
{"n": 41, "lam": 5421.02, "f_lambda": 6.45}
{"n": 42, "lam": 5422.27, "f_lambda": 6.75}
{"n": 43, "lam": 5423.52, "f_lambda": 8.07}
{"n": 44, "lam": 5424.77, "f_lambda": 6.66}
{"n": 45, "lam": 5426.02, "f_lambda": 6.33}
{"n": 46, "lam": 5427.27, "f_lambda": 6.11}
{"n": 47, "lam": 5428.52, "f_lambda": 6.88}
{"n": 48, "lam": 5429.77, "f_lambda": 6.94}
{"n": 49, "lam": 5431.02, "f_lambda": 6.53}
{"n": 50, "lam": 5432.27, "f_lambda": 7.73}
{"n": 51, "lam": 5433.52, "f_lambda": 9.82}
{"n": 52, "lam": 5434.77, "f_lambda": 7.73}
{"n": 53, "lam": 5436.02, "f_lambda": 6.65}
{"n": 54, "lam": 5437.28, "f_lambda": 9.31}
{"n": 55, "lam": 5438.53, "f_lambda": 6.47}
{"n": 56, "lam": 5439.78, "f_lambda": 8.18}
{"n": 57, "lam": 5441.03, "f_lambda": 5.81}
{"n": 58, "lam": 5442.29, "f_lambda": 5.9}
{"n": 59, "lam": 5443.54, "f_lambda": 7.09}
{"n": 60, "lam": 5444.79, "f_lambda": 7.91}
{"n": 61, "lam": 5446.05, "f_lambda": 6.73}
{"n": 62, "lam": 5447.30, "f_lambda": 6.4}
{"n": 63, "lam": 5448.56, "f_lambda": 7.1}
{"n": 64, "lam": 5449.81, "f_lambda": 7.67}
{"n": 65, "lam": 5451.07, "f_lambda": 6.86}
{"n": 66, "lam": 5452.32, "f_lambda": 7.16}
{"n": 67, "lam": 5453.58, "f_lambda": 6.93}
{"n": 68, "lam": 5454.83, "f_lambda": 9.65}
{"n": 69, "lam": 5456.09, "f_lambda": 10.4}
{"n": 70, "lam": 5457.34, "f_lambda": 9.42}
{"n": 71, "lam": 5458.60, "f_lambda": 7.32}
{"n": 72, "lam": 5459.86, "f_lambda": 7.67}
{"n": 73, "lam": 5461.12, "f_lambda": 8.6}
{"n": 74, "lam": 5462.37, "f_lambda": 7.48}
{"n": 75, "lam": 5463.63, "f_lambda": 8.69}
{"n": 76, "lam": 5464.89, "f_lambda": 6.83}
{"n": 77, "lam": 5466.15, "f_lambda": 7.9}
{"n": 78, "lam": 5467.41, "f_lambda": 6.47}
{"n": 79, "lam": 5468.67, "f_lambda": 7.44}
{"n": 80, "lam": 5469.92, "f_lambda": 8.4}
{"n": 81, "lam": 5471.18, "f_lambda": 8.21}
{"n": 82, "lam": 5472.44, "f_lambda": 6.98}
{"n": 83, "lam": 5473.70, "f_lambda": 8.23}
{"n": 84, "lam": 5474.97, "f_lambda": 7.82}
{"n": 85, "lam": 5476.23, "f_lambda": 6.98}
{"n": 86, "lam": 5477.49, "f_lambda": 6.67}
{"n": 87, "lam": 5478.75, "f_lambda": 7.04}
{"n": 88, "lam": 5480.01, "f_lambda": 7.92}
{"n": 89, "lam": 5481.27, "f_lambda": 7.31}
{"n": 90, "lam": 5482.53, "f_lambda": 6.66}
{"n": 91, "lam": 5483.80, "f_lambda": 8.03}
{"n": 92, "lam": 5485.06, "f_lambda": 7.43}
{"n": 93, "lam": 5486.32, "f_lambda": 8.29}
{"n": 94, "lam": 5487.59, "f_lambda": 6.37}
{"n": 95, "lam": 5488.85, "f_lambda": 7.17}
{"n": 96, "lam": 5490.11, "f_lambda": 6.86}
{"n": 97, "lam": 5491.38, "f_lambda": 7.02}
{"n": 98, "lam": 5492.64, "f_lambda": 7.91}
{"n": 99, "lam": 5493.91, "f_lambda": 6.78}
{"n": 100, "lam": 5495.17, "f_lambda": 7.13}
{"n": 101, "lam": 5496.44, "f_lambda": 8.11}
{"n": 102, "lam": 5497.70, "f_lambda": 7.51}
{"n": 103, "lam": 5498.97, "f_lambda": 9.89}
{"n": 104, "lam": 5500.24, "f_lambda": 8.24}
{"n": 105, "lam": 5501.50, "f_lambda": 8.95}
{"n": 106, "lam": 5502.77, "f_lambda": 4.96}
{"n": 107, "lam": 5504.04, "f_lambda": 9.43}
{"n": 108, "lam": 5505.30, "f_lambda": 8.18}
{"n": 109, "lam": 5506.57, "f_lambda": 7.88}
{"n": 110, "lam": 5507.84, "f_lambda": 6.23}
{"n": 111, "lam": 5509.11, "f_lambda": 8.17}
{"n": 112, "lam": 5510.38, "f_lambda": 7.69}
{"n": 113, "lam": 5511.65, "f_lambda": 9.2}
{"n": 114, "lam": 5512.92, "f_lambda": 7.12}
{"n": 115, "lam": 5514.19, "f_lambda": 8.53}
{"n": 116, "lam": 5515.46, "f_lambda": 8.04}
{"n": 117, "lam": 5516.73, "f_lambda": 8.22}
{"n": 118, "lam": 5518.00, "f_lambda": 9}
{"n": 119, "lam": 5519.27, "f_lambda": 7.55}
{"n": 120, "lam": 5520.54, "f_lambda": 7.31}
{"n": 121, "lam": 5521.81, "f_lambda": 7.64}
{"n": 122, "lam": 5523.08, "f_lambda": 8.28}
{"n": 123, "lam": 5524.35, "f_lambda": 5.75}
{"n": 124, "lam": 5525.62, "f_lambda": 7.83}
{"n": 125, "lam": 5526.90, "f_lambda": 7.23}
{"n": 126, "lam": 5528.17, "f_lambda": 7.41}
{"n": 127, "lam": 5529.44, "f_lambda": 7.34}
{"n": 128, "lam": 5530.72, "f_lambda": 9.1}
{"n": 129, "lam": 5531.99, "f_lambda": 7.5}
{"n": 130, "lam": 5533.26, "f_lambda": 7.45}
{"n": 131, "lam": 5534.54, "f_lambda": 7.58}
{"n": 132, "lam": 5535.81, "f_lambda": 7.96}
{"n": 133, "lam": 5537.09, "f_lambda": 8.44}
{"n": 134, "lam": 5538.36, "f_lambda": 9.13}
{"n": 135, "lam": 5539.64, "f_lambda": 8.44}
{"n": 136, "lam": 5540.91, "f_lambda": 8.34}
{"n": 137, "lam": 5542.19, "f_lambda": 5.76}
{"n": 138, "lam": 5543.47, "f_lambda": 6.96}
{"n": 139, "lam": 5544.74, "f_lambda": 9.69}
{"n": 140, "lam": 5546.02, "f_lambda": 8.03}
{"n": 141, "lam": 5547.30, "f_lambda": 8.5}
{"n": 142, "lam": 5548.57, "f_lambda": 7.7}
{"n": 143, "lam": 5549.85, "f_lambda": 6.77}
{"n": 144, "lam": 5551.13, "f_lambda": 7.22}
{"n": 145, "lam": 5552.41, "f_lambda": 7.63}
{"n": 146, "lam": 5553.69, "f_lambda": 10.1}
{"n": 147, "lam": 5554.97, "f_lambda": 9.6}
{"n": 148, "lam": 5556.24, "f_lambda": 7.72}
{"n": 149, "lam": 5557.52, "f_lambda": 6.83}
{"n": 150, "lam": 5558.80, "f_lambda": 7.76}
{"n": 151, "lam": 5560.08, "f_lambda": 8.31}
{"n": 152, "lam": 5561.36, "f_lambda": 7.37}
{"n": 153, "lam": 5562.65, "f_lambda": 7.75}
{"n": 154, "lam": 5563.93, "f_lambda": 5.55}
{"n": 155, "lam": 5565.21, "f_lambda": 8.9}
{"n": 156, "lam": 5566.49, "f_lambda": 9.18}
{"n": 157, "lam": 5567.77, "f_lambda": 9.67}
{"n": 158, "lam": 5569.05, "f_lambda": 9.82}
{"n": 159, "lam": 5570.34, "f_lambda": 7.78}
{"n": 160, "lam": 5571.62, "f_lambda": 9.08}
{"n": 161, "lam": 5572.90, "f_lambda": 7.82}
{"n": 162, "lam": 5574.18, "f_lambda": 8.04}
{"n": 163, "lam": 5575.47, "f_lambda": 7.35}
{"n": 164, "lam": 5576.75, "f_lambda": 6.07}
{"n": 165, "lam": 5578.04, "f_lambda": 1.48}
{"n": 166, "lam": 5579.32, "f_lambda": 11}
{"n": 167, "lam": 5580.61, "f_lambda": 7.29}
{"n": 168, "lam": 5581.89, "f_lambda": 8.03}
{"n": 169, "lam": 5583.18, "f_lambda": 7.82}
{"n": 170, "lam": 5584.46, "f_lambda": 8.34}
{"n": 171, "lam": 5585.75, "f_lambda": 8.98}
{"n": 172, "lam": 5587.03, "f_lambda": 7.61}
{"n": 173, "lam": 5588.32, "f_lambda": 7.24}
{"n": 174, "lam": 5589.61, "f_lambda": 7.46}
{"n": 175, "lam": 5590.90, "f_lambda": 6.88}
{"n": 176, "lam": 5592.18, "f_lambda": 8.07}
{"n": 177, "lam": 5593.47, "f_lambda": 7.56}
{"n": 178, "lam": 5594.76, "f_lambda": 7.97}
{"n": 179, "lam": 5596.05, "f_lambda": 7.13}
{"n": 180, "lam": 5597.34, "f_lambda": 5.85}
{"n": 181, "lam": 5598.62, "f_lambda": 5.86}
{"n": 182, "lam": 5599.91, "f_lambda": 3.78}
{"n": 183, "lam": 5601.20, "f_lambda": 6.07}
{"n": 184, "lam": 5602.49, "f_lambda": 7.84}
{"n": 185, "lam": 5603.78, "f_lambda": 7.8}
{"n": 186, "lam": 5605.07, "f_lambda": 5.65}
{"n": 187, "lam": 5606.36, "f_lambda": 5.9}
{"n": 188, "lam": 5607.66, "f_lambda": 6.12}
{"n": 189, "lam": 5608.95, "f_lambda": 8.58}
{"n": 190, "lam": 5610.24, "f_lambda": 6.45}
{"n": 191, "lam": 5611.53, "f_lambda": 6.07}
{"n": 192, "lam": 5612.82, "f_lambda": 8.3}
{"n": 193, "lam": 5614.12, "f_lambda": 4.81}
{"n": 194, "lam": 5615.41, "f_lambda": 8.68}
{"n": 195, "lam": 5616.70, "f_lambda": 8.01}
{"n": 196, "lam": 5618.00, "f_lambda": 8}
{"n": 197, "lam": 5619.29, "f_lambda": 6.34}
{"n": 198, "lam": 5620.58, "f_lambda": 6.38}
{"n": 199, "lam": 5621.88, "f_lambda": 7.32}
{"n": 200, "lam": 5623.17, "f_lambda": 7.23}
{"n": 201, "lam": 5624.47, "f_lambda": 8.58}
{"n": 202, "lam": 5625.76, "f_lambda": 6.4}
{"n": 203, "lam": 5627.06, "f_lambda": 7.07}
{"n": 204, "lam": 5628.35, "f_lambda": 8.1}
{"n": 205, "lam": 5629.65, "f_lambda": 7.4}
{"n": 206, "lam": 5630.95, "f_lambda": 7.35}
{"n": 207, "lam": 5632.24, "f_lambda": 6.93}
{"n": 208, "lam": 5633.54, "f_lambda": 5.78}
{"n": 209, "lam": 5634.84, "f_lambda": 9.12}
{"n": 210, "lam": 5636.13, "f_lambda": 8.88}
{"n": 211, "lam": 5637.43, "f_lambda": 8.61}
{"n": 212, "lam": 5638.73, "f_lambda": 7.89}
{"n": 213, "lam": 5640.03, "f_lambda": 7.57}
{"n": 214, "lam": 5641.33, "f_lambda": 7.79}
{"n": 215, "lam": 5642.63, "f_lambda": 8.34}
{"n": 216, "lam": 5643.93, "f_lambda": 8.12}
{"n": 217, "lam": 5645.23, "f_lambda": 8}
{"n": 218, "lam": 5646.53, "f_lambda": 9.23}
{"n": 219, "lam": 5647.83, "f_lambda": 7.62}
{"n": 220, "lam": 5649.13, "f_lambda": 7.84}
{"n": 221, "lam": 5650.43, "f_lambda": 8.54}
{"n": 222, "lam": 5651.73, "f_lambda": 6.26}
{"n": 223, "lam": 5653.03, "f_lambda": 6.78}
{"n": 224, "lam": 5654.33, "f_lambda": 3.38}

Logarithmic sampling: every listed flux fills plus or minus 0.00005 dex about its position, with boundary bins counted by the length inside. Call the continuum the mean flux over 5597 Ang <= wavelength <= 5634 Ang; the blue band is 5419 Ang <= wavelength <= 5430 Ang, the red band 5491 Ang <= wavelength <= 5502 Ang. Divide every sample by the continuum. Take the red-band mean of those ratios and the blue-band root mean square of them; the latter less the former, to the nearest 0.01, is -0.17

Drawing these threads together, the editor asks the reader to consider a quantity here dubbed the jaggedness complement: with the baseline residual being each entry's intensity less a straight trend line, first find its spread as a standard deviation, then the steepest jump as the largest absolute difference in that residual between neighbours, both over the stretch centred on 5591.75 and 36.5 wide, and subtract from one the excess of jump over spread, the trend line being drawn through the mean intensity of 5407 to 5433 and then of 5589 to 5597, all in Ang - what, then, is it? -6.8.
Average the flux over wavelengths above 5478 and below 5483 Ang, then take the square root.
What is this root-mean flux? 2.69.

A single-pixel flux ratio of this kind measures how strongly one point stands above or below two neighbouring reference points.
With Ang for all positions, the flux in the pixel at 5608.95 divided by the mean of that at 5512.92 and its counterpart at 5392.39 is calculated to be 1.16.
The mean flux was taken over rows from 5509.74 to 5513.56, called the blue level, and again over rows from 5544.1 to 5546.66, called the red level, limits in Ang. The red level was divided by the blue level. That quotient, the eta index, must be 1.11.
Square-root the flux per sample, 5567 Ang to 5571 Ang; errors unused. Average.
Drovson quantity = 3.01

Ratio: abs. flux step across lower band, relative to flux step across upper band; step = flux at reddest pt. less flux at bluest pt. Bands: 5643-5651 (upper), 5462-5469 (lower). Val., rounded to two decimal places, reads 0.10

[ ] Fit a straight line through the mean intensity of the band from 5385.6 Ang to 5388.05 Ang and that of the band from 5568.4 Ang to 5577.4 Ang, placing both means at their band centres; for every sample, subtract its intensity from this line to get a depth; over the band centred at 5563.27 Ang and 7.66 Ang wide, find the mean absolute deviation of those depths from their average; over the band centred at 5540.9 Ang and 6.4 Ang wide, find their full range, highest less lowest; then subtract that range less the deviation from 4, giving 1.56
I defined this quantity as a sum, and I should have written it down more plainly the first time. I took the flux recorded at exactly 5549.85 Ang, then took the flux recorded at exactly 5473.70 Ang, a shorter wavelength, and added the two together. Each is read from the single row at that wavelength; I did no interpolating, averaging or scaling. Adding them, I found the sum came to 15.0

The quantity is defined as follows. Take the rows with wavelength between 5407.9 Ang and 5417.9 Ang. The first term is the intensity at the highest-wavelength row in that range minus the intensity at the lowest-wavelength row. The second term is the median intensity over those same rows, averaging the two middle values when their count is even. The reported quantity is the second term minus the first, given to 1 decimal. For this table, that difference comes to 6.0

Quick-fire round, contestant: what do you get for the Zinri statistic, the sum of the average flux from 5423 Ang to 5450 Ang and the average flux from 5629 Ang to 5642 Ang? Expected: 14.9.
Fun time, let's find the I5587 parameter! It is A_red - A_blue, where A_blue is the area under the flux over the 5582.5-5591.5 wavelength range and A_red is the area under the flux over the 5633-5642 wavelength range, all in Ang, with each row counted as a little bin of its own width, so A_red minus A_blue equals 2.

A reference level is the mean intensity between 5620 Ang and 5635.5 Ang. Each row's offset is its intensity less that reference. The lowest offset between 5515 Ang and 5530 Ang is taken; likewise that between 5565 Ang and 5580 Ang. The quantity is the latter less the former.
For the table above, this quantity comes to -4.3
